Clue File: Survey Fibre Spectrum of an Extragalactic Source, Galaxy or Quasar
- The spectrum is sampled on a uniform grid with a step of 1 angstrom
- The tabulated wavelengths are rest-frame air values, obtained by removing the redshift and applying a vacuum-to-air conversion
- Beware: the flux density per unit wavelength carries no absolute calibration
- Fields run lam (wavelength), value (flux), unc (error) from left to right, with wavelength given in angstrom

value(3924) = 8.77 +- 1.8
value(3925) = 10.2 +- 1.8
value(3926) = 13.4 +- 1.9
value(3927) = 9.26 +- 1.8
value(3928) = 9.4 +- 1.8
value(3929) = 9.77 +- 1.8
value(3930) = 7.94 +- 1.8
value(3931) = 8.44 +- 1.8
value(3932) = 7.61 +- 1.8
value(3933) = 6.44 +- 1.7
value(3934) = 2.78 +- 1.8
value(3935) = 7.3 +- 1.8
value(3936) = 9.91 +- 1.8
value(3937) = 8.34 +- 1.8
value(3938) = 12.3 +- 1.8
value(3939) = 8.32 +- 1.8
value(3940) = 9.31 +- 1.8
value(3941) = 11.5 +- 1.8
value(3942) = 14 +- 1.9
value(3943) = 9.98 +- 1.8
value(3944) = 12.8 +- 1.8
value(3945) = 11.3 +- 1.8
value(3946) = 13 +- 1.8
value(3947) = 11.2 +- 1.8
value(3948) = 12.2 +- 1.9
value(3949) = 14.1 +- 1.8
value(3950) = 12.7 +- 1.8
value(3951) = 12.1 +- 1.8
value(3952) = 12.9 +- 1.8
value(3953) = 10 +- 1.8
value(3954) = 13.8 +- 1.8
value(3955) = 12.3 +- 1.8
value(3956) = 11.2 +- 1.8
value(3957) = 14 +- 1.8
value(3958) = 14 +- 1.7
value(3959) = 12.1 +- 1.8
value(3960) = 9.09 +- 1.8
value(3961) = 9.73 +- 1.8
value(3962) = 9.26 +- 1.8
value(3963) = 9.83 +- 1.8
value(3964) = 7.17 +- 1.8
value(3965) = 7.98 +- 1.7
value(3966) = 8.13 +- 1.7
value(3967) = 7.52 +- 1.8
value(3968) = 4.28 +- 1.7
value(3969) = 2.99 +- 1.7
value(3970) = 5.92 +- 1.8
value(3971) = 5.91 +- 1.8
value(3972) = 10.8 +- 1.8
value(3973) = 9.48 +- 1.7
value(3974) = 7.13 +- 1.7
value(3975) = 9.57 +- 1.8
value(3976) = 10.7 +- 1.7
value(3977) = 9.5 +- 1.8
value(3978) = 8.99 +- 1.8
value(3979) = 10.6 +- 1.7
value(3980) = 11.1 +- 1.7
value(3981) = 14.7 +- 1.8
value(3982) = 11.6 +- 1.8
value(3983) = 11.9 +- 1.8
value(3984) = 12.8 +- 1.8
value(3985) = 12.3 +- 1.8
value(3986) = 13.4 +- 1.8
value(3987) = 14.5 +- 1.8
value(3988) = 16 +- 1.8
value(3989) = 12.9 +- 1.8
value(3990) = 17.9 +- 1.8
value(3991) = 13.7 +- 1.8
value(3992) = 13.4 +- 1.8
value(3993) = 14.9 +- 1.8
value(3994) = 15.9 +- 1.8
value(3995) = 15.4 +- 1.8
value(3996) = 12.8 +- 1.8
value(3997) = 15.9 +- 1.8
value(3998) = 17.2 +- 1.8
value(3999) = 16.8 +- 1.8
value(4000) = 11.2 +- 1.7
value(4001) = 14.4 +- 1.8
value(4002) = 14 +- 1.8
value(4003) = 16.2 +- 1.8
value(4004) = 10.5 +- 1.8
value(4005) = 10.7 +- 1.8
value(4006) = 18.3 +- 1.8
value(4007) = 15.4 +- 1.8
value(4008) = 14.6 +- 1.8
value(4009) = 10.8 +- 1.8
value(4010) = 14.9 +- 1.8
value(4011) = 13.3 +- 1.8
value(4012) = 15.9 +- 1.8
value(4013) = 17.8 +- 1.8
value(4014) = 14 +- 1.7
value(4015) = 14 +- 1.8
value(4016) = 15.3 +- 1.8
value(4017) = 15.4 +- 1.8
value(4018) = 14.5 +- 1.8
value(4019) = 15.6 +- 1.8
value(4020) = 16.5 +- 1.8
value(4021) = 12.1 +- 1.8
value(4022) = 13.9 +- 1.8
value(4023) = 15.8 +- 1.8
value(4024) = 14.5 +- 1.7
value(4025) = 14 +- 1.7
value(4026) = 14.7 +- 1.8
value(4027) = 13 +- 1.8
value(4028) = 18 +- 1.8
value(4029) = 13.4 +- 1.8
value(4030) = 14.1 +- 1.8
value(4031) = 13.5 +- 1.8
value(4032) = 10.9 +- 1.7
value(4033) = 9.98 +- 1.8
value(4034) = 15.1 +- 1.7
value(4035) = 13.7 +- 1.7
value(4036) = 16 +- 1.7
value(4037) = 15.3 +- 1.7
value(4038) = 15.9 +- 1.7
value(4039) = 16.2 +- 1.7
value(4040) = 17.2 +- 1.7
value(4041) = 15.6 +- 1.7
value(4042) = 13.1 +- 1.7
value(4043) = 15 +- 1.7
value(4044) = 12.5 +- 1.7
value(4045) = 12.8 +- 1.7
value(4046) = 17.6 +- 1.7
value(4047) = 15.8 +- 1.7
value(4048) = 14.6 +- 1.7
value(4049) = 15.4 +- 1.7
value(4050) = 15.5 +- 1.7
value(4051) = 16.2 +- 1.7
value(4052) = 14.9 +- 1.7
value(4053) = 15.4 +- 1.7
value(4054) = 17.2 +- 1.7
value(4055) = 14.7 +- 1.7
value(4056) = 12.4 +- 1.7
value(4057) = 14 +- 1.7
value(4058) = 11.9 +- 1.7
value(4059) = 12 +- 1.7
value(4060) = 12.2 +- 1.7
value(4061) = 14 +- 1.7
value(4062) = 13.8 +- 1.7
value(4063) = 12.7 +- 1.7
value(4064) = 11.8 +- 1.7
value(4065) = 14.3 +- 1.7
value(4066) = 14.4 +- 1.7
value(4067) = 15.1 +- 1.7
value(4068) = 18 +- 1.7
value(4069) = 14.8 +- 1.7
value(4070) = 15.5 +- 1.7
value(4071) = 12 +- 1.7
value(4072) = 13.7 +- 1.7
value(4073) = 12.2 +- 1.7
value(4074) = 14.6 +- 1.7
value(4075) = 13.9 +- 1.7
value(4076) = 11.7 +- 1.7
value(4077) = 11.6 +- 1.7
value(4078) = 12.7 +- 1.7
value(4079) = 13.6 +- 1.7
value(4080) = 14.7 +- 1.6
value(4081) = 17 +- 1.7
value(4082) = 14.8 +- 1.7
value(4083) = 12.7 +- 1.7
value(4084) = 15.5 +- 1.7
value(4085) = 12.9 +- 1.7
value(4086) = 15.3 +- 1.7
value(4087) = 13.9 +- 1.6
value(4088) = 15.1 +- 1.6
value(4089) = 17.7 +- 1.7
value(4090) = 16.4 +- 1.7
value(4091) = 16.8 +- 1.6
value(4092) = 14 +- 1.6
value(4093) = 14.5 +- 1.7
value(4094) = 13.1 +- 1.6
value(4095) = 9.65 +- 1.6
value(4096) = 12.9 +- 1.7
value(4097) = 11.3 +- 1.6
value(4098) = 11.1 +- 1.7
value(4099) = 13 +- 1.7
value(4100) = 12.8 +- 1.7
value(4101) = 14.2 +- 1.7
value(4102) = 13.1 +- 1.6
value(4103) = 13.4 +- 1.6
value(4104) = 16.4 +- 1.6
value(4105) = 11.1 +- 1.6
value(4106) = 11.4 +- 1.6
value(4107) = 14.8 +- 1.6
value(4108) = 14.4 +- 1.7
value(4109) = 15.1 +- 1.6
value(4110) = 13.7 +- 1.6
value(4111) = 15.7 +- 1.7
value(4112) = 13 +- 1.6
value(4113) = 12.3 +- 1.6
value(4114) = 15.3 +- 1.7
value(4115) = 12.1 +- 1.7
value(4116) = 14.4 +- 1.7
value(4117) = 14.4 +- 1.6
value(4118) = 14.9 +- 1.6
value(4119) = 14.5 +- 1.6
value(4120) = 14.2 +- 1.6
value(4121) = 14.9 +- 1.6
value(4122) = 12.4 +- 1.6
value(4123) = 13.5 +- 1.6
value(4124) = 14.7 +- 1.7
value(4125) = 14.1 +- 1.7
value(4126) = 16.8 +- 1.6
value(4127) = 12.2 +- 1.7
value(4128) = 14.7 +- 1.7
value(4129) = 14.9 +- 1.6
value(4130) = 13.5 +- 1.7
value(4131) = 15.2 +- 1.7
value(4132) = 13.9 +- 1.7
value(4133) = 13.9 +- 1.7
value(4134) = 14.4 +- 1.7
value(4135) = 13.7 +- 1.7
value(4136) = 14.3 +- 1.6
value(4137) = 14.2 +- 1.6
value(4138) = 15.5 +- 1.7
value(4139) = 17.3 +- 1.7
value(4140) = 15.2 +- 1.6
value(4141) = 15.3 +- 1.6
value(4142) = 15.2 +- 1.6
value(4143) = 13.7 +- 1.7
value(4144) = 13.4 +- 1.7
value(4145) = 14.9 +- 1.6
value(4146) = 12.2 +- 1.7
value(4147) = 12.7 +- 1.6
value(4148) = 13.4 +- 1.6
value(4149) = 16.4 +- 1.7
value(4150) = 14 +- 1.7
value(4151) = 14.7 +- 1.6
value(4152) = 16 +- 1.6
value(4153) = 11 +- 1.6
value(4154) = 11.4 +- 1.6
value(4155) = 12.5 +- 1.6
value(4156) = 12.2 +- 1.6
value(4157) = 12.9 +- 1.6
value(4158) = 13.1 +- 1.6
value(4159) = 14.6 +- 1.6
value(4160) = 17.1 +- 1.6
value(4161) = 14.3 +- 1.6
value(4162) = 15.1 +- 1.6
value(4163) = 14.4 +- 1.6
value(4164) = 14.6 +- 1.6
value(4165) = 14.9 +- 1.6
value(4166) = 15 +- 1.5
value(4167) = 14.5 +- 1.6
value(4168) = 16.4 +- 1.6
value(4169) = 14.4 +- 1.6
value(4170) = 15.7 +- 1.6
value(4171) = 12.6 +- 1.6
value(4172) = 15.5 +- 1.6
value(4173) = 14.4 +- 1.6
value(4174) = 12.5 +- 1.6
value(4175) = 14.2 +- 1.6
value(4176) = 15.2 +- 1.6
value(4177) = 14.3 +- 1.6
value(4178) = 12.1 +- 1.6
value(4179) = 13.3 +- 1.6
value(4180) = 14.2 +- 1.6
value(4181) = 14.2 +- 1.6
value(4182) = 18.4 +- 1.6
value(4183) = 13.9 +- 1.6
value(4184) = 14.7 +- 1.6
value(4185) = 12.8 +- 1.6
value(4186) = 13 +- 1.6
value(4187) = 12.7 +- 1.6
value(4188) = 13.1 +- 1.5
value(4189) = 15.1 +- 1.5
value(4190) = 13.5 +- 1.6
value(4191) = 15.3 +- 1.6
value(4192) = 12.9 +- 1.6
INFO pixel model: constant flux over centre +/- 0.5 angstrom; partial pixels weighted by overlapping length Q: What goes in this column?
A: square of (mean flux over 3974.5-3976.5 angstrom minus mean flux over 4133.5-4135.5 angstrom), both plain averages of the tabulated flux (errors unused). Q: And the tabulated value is 15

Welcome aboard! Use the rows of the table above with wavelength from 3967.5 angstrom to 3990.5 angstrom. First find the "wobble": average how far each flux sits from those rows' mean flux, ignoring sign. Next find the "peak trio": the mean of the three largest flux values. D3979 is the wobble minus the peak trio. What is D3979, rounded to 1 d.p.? -13.4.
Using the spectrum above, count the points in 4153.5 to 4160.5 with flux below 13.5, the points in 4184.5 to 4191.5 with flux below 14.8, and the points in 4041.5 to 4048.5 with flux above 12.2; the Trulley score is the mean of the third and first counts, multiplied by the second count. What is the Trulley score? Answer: 30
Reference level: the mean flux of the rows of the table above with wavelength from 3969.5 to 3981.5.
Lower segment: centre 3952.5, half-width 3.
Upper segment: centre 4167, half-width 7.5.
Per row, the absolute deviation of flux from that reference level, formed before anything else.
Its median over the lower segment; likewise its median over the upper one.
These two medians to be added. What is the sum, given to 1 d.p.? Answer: 8.0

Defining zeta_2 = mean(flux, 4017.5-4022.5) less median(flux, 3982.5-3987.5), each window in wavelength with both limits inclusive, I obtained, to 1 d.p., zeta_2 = 1.7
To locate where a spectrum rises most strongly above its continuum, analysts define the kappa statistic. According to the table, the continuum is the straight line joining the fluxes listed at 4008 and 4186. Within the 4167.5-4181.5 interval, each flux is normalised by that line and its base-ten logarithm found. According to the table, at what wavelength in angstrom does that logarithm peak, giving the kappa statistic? 4168 angstrom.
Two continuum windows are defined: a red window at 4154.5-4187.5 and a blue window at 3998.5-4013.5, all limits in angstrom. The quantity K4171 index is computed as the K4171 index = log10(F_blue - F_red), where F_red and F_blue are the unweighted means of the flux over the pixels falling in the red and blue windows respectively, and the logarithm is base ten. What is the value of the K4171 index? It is -1.1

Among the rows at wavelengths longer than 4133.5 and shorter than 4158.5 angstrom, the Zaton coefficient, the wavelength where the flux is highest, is 4139 angstrom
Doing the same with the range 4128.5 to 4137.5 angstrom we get 4131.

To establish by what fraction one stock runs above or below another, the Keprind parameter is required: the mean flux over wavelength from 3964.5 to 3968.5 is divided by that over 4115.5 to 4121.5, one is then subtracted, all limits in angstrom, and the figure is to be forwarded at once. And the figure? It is -0.52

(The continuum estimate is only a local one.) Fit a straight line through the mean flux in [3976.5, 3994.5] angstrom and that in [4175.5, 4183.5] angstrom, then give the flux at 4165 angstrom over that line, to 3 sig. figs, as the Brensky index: 1.04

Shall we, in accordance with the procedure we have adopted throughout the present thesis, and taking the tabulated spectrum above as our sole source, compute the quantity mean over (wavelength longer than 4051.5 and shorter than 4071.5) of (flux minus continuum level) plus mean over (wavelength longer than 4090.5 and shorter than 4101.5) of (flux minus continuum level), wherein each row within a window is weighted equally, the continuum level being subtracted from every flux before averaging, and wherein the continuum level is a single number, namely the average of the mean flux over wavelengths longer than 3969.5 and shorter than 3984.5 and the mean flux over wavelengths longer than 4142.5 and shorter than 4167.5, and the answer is 3.1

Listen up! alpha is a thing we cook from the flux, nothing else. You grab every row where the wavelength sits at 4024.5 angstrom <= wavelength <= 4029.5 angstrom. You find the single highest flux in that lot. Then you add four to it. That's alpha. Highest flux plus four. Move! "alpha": 22.0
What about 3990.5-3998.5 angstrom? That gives 21.2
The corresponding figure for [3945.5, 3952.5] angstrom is 18.1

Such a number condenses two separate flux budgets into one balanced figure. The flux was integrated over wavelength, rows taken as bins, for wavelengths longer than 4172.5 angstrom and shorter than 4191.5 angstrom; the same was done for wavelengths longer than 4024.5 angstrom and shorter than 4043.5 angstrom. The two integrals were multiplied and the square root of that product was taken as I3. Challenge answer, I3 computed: 271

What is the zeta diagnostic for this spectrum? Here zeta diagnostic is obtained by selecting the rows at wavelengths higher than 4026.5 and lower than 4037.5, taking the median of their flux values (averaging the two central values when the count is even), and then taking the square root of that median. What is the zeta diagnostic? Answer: 3.70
